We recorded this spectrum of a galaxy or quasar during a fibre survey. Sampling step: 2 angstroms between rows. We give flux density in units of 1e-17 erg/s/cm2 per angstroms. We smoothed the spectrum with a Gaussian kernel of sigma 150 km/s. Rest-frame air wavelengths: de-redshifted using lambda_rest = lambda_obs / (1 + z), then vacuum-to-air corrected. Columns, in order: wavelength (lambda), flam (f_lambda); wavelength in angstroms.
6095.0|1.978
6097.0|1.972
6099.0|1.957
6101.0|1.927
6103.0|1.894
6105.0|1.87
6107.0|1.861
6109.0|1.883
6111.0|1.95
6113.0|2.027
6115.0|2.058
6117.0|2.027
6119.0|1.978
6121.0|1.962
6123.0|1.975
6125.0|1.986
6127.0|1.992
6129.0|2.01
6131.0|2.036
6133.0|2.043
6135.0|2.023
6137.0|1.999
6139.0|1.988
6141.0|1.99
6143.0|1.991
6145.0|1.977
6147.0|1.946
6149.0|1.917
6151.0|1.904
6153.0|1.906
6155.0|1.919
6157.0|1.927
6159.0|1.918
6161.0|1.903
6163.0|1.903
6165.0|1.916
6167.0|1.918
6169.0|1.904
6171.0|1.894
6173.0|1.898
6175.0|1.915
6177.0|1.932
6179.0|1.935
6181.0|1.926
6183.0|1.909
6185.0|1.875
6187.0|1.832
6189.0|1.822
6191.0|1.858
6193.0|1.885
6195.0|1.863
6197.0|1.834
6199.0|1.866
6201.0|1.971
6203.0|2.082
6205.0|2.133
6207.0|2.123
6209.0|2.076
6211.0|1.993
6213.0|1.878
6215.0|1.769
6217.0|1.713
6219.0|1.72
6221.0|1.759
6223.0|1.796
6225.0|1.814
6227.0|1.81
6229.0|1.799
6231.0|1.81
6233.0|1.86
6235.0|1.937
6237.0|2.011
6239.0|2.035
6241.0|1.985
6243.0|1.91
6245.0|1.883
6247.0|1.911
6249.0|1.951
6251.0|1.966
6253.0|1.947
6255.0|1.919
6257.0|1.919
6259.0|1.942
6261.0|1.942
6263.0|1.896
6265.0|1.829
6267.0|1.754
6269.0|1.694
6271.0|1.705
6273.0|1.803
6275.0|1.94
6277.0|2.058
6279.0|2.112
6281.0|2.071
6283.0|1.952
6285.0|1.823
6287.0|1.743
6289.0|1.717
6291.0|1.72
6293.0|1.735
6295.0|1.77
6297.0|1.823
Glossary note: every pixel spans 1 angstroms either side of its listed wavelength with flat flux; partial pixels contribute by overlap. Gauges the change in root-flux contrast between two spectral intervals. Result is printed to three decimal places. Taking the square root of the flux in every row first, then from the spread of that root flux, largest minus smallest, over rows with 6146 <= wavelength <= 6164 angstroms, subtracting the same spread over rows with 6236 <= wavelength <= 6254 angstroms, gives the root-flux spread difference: -0.039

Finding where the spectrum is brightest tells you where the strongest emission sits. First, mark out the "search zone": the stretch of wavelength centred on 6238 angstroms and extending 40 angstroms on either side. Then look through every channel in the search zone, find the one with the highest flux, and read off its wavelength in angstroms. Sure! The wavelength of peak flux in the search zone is 6205.0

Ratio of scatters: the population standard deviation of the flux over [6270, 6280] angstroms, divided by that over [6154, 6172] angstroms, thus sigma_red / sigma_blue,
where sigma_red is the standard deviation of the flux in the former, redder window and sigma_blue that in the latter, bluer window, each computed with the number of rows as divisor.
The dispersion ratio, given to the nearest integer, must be 15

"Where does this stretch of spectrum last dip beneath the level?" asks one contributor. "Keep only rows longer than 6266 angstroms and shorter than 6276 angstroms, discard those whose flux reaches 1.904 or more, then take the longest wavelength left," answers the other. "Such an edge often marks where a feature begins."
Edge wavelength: 6273.0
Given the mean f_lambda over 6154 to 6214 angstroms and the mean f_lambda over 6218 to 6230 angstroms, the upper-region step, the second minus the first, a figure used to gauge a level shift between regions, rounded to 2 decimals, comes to -0.14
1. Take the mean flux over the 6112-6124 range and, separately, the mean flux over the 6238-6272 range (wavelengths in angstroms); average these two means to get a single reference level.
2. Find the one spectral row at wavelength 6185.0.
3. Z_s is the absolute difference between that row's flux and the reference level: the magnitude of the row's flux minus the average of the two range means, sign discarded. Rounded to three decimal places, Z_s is 0.074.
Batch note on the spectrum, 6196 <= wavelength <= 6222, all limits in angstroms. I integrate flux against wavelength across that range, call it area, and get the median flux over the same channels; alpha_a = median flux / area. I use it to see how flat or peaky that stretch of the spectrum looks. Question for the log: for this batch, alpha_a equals 0.0377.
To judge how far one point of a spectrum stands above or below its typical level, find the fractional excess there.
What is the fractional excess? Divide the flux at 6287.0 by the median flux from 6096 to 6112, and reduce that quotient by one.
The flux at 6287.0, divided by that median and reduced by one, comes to -0.088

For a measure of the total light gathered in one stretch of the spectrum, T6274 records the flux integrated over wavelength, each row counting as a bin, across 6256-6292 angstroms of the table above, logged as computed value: 67.2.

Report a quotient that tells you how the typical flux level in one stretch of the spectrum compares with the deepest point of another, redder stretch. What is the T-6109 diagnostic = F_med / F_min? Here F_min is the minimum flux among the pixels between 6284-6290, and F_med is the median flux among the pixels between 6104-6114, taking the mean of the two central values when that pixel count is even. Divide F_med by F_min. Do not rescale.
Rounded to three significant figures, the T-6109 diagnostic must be 1.10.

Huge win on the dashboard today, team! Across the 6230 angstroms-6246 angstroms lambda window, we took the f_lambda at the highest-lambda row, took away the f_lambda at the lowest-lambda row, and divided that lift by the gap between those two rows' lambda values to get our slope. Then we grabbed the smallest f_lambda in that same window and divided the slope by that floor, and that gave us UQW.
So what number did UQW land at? 0.003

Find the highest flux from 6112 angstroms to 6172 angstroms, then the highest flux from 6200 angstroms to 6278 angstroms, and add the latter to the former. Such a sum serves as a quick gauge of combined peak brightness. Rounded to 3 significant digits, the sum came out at 4.19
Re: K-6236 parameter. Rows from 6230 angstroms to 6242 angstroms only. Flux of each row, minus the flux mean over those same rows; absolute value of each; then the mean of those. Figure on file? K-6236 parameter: 0.071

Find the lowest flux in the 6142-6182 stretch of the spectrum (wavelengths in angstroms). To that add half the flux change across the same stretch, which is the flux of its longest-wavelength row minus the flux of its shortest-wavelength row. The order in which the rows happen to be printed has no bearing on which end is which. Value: 1.86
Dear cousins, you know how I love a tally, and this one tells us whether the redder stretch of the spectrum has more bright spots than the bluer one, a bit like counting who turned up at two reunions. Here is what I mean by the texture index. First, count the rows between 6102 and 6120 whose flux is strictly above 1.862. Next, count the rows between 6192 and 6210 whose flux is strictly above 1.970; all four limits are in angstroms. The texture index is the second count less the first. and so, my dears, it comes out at -3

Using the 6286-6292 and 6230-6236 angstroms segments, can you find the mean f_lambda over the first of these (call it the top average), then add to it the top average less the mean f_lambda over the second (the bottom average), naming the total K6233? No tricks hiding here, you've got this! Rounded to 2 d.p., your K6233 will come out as 1.58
